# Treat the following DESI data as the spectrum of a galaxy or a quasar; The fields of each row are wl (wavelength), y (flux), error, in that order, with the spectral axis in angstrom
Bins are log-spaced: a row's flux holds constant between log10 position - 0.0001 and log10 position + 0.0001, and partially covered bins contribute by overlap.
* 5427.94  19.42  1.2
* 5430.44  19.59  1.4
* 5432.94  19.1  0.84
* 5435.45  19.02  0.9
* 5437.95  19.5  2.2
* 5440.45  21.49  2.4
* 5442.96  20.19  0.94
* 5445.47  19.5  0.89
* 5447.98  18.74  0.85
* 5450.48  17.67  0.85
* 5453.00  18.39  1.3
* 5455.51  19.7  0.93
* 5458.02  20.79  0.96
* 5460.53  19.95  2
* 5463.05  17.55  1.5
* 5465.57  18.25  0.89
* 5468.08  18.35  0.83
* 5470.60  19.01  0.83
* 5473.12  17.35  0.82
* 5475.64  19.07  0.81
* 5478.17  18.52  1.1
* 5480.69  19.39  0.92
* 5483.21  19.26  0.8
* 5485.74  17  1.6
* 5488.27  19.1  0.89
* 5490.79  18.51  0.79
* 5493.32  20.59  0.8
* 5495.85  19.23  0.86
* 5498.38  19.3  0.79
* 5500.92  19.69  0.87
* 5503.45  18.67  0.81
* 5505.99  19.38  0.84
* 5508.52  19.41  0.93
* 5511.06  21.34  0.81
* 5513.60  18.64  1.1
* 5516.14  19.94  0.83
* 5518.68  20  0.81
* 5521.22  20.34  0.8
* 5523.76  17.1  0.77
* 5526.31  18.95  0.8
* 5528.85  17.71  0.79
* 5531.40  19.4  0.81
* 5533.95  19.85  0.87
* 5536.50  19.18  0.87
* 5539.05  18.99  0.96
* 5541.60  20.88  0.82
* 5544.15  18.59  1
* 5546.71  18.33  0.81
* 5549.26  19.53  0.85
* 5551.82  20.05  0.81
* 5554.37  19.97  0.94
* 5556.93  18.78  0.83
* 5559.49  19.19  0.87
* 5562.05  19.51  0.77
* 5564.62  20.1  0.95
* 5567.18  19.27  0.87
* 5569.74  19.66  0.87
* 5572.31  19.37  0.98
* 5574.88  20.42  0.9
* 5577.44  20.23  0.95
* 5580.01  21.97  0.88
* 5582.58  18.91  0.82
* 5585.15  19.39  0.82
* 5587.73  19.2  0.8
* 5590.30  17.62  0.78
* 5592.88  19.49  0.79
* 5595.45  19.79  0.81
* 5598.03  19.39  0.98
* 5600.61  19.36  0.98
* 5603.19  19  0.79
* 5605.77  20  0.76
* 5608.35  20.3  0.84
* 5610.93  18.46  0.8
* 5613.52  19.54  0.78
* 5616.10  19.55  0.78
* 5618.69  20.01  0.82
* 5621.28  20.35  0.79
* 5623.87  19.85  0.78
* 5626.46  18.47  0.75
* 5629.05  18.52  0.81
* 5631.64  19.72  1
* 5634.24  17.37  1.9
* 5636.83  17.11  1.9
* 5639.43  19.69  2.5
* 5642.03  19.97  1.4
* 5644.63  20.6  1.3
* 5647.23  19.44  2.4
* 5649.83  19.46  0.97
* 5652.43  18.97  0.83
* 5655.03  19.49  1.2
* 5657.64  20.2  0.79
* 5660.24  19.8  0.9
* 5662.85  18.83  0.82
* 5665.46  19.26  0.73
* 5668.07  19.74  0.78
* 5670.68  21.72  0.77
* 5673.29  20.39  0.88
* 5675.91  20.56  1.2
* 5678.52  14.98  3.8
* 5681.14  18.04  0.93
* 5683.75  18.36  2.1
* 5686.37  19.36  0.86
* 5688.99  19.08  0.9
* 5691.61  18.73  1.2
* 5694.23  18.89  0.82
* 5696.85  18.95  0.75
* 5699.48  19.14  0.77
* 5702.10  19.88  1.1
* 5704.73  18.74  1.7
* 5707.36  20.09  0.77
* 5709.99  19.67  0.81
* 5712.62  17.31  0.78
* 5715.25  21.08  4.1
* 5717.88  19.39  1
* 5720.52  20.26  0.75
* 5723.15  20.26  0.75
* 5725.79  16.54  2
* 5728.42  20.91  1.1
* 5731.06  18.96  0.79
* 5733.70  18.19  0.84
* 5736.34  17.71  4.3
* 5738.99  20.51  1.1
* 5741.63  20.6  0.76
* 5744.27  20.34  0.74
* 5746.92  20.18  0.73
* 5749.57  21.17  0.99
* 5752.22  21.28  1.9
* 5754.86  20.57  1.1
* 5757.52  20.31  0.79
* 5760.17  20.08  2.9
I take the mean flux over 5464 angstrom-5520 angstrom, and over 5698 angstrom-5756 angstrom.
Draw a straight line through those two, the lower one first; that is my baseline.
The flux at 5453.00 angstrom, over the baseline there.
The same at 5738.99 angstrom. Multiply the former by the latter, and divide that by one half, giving 2.02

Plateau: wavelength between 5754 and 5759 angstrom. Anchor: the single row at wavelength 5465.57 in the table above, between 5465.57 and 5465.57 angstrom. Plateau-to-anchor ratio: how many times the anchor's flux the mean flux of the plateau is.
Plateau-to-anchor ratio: 1.12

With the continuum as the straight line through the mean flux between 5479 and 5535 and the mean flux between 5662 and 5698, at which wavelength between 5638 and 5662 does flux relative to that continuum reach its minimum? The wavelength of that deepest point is 5652.43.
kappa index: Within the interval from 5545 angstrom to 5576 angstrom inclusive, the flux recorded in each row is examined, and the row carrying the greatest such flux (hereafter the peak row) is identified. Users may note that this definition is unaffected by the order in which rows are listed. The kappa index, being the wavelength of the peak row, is 5574.88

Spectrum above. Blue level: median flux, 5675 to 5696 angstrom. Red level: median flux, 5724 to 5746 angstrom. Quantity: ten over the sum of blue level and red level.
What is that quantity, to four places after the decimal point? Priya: 0.2600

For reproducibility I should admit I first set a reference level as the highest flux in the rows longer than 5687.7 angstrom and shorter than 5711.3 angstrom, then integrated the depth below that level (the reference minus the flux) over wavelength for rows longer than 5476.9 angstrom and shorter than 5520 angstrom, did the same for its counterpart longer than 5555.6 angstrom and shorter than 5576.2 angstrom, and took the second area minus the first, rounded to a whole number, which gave -23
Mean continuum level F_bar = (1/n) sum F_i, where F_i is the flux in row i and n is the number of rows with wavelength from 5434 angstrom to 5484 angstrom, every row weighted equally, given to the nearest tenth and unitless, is 19.1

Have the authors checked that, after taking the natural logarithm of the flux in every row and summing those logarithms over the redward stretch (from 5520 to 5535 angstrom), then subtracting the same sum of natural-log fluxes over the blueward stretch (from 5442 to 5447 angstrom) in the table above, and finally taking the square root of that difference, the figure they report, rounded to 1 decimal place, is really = 3.4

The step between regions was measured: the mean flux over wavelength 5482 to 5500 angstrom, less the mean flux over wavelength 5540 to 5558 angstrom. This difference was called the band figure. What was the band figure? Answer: -0.45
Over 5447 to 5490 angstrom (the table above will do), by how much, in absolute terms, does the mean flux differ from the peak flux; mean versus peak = 2.08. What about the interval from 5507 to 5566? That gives 1.96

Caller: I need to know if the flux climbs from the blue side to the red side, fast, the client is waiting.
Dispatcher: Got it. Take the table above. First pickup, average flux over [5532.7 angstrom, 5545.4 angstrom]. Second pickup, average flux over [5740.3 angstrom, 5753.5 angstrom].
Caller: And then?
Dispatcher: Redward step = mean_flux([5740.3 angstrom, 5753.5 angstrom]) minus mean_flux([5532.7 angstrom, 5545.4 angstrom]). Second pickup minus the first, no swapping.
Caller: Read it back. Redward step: 1.2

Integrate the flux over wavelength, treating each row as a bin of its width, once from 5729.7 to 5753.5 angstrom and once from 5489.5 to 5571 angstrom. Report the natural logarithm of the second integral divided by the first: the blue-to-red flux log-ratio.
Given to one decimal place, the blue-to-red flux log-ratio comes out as 1.2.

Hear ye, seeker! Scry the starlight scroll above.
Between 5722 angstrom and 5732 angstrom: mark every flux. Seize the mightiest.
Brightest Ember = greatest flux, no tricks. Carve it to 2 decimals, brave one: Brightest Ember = 20.91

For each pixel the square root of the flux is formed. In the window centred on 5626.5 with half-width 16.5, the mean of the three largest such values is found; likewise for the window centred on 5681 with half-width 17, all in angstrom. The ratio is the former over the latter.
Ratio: 0.98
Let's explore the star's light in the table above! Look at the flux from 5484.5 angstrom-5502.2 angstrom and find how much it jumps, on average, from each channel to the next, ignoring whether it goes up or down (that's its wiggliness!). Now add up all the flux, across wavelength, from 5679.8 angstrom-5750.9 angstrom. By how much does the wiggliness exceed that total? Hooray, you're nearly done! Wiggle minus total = -1374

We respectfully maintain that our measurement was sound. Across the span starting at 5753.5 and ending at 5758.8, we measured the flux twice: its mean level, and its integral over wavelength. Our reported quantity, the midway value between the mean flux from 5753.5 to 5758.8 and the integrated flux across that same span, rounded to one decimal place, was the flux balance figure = 64.4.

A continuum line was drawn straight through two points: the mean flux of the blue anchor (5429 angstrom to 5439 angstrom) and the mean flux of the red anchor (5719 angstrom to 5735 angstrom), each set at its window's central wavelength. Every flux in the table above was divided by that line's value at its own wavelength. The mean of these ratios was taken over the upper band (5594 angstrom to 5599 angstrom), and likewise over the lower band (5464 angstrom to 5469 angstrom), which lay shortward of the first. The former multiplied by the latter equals 0.97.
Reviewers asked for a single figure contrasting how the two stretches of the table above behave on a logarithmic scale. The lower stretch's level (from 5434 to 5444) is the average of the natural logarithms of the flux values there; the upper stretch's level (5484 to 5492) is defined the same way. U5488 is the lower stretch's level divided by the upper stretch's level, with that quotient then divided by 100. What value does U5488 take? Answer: 0.0103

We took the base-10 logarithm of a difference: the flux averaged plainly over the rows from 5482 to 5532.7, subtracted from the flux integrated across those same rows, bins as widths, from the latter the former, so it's 2.98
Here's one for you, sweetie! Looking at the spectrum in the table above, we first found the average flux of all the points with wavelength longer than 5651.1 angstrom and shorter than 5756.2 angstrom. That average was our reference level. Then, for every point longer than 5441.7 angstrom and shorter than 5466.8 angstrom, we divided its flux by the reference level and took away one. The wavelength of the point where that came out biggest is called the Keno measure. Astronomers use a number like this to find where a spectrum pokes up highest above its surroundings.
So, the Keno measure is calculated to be 5458.02 angstrom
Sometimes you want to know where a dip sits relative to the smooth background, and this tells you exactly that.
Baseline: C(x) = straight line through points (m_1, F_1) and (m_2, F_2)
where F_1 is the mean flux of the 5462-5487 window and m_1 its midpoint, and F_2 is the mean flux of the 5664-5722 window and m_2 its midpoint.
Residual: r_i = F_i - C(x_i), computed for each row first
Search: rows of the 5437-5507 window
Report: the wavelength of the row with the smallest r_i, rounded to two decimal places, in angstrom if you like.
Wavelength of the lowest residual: 5485.74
